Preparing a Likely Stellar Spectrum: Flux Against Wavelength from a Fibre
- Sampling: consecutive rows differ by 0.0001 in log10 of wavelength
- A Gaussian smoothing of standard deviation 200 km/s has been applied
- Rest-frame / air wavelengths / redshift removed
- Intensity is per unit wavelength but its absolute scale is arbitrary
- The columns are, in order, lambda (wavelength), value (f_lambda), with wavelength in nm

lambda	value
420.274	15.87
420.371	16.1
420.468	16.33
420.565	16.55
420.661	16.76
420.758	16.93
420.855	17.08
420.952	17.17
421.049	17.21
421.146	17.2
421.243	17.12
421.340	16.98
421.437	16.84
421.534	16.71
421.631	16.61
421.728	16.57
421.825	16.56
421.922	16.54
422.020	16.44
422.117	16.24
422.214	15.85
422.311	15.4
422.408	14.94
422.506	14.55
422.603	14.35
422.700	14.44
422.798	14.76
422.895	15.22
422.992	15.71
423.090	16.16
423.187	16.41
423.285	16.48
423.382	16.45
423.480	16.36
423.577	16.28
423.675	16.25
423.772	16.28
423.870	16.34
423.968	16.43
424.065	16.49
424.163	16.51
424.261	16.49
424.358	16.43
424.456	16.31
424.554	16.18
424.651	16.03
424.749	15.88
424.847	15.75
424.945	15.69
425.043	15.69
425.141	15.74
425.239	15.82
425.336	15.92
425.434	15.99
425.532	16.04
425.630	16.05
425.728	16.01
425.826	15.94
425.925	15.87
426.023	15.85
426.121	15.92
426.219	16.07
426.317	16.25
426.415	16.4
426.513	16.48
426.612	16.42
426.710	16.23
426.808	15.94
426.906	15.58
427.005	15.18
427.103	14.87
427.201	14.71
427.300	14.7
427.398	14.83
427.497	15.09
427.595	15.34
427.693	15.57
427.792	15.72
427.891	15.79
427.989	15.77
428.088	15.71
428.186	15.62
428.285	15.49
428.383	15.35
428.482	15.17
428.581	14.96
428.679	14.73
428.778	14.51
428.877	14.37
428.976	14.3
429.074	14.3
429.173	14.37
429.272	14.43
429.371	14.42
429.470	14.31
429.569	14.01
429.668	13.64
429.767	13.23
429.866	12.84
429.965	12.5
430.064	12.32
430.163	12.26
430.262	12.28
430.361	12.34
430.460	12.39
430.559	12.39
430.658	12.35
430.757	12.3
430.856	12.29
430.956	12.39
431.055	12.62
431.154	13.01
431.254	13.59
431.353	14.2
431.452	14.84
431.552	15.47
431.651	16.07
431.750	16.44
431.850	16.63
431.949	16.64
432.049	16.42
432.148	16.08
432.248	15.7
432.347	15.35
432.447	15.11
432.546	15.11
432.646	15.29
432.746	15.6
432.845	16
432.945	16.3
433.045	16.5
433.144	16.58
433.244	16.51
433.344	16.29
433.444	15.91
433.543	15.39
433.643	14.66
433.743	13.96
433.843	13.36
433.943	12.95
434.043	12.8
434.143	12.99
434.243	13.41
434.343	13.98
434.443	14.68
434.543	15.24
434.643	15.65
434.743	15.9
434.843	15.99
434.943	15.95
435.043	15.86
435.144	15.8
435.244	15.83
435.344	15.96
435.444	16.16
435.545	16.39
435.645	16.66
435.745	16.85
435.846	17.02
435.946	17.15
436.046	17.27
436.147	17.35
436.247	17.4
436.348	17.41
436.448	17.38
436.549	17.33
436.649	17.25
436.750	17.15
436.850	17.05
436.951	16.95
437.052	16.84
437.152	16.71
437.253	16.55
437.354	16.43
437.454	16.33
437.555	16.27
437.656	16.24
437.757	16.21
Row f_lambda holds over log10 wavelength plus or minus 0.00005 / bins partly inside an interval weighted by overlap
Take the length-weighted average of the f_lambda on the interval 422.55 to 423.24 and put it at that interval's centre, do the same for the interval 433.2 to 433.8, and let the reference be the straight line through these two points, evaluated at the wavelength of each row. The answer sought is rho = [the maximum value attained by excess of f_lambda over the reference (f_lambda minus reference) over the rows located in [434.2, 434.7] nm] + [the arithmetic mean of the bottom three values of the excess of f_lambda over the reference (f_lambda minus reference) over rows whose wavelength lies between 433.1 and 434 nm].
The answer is -1.8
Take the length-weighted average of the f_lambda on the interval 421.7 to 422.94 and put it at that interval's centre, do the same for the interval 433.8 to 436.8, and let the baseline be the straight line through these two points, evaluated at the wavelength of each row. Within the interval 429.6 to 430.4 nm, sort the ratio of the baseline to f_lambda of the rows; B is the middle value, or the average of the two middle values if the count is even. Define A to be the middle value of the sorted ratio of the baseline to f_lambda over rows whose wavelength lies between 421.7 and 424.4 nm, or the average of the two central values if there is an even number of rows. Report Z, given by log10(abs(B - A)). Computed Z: -0.5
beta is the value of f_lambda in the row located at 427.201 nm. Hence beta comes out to 14.71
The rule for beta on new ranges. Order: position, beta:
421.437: 16.84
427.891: 15.79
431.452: 14.84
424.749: 15.88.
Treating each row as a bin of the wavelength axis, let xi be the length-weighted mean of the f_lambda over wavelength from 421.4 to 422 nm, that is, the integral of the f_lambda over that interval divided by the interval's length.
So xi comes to 16.6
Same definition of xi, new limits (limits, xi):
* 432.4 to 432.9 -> 15.4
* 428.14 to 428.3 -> 15.5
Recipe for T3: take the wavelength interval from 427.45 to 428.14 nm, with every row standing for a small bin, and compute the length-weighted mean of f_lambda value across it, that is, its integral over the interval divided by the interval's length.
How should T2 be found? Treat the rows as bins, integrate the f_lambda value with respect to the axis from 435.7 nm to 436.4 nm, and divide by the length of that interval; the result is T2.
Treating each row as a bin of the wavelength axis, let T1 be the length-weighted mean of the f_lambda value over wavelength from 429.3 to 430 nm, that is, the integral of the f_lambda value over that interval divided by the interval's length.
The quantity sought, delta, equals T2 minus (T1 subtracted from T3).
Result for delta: 15.2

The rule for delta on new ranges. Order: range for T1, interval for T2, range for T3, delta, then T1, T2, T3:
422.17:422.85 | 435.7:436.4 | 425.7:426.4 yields 16.1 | 14.9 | 17.2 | 16.0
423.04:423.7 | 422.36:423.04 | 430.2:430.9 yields 18.8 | 16.3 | 14.9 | 12.3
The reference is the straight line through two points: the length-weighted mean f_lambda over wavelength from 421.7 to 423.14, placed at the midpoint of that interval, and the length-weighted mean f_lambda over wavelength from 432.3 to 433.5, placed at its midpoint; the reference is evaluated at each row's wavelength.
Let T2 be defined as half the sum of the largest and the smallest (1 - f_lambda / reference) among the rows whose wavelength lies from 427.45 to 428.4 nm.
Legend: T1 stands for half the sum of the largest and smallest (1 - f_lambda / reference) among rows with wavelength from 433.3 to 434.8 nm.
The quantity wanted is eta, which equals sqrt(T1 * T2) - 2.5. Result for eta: -2.46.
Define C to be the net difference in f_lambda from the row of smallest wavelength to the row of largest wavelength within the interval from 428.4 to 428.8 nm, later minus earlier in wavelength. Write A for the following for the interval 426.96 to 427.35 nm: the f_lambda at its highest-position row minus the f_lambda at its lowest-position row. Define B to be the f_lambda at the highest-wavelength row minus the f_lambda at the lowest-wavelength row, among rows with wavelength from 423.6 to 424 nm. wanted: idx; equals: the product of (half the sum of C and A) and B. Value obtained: -0.10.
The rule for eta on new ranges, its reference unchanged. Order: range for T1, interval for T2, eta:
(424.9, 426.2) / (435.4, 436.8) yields -2.47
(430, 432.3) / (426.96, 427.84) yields -2.45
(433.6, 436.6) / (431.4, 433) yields -2.48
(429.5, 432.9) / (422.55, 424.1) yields -2.47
